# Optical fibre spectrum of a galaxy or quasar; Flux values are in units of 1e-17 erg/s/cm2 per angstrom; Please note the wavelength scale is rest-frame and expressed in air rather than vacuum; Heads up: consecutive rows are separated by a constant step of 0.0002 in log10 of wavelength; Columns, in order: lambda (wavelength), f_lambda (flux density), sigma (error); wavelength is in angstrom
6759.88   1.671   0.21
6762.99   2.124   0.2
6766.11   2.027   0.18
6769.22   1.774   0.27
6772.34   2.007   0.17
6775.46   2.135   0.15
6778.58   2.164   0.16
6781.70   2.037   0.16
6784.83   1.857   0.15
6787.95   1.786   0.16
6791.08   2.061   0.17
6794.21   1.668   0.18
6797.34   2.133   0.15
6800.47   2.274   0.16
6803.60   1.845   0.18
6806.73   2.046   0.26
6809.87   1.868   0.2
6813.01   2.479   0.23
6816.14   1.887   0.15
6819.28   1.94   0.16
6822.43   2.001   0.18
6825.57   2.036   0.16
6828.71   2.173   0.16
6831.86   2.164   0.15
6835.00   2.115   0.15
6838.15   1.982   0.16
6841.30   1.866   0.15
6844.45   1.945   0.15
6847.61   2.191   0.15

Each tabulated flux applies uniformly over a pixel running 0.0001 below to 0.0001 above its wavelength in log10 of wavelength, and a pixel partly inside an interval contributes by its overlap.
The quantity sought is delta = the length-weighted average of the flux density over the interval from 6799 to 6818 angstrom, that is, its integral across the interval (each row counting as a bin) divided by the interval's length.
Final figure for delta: 2.06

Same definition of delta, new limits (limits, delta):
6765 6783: 2.02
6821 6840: 2.08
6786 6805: 1.96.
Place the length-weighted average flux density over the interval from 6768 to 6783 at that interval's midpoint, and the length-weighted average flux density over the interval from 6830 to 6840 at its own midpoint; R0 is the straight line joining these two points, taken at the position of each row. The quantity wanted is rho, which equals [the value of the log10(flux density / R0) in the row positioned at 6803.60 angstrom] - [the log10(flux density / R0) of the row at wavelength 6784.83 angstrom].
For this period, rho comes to -0.01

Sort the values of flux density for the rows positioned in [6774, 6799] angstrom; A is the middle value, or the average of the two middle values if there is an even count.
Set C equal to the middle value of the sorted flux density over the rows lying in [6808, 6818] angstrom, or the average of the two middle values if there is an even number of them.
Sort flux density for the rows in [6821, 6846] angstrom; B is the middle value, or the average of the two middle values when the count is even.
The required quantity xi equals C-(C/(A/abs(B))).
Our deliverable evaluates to 0.028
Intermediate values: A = 2.05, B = 2.02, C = 1.89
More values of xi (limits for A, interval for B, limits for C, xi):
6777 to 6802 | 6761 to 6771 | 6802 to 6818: 0.020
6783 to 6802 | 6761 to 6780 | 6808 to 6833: -0.120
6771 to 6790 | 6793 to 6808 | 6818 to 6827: -0.024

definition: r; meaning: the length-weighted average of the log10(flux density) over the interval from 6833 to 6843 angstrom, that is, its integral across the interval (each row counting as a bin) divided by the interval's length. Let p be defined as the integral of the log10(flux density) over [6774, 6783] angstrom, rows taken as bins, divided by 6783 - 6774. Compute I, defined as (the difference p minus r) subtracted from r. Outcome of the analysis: 0.274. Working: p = 0.325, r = 0.299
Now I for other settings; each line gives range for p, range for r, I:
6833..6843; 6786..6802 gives 0.289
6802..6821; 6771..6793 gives 0.299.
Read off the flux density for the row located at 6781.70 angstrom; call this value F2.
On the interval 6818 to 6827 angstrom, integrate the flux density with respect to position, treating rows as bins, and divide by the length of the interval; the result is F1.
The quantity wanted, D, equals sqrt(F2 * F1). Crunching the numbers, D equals 2.014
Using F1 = 1.99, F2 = 2.037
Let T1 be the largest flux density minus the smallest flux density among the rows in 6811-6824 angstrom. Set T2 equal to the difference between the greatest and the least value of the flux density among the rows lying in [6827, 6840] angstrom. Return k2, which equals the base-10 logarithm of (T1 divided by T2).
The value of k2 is 0.49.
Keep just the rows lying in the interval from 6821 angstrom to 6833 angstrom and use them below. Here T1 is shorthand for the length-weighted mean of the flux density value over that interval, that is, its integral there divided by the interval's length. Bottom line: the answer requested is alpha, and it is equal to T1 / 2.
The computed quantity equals 1.05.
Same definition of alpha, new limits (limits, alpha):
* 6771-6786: 1.02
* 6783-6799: 0.95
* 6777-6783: 1.05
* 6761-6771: 0.98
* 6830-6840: 1.04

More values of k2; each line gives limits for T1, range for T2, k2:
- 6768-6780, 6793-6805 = -0.19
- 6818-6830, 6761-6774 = -0.18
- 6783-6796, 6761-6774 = 0.05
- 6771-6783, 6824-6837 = 0.06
